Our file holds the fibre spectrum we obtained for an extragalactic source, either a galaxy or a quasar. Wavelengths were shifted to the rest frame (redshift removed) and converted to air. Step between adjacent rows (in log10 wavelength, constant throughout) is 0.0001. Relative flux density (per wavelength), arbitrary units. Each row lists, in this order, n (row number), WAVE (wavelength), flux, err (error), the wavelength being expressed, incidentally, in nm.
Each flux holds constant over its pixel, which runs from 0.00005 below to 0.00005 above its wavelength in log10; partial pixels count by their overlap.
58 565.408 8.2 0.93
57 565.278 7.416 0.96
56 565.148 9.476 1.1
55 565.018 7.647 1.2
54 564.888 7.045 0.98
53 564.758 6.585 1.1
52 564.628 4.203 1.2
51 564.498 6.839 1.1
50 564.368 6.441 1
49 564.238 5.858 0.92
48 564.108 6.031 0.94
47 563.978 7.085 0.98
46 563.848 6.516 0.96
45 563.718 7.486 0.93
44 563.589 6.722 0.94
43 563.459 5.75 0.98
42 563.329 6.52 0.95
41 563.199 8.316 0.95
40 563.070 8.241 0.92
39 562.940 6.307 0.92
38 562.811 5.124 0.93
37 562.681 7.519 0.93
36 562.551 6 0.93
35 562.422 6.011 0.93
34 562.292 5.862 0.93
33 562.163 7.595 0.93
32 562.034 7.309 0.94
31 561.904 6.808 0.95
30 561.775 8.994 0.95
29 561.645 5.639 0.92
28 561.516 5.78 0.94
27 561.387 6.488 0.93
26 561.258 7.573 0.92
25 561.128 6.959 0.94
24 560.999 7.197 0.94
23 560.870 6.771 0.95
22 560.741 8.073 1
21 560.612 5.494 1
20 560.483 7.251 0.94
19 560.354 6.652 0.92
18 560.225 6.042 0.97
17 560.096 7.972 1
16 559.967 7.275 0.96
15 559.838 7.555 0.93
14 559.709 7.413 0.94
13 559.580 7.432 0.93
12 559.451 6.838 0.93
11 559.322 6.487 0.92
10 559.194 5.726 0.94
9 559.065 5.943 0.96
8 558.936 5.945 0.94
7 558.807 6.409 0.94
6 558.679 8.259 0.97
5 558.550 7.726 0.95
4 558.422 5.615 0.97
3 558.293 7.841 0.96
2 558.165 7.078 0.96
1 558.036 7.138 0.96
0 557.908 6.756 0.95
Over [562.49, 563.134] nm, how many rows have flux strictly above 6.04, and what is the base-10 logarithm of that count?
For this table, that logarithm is 0.48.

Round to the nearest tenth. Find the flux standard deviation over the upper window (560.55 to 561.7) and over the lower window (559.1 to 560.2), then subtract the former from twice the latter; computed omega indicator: 0.5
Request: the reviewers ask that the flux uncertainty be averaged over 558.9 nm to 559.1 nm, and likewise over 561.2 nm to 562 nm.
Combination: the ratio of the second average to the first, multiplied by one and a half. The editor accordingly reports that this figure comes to 1.48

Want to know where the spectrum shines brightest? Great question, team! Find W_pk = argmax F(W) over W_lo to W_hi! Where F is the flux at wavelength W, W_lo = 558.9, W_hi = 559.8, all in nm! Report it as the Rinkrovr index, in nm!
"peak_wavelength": 559.580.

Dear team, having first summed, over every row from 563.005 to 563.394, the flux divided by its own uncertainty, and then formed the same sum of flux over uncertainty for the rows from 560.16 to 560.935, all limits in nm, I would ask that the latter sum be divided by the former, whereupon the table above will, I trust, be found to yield 1.7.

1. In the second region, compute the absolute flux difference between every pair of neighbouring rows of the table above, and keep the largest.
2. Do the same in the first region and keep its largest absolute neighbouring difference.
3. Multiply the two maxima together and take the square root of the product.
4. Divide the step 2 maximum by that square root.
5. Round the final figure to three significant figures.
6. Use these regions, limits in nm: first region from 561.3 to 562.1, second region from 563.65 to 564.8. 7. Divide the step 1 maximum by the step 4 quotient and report 2.34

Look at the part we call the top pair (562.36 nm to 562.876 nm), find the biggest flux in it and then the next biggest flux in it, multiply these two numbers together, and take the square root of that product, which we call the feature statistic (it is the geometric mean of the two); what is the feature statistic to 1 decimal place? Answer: 6.7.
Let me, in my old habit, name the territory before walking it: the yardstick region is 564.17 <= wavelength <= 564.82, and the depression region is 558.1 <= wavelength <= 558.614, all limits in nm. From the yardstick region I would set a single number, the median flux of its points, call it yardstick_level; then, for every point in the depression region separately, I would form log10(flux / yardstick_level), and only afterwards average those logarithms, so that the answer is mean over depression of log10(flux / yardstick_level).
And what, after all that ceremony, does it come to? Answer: 0.04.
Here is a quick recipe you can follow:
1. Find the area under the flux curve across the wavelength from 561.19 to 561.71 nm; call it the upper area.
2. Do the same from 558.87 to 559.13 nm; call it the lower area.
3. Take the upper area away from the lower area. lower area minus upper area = -1.8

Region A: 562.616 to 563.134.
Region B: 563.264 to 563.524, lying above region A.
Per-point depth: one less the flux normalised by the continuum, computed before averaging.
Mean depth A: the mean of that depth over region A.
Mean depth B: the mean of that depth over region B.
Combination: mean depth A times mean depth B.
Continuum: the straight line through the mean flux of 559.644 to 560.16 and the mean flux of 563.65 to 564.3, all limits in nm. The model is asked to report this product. 0.001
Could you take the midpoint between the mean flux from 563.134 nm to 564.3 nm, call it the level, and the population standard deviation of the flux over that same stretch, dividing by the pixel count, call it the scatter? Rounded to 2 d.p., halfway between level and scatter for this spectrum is 3.74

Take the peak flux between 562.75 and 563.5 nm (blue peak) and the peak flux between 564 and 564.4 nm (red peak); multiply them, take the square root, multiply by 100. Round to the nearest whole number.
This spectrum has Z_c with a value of 732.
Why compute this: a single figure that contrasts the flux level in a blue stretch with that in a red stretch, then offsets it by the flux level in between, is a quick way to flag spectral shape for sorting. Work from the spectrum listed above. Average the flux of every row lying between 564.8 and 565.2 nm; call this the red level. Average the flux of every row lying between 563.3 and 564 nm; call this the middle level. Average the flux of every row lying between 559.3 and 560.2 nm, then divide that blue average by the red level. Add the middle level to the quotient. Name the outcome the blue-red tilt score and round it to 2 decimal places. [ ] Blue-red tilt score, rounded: 7.58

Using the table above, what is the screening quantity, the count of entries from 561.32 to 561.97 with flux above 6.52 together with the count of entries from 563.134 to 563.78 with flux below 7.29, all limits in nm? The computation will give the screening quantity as 5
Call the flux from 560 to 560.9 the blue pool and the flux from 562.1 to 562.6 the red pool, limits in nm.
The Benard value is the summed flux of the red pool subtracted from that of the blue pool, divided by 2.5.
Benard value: 9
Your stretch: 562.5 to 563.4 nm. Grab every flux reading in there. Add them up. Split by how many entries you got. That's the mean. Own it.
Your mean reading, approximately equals 6.9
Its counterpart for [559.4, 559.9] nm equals 7.3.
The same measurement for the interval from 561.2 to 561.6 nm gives 6.6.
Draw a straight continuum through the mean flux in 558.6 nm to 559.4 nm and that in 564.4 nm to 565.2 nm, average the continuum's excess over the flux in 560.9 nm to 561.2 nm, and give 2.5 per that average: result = -6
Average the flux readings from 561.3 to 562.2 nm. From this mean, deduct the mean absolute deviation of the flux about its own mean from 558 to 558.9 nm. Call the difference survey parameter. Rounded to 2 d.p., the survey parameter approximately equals 6.27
